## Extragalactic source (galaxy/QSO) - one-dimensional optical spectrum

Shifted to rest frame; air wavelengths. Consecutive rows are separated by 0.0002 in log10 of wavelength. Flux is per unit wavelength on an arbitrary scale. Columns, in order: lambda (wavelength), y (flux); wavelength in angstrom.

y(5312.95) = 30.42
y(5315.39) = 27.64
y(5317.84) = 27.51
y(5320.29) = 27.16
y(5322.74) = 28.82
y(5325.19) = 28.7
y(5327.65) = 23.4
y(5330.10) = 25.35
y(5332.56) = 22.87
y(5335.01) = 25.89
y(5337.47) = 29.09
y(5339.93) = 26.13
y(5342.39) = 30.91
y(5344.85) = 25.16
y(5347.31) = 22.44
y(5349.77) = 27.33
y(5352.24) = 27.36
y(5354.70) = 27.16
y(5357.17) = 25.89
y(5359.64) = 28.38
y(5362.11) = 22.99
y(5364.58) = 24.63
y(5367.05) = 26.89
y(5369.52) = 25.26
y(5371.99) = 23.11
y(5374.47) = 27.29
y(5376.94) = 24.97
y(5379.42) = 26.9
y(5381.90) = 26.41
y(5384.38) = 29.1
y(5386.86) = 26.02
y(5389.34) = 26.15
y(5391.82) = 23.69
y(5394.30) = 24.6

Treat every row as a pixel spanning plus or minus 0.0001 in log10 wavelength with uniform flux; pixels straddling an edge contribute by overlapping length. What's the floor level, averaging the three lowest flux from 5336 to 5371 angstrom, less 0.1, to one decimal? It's 23.3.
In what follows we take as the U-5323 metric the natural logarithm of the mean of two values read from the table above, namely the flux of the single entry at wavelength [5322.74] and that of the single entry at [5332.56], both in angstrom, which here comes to 3.25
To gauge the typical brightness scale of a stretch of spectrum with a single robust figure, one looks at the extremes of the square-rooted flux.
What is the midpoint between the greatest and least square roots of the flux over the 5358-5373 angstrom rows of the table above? 5.06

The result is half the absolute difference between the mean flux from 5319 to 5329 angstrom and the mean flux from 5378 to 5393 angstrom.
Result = 0.32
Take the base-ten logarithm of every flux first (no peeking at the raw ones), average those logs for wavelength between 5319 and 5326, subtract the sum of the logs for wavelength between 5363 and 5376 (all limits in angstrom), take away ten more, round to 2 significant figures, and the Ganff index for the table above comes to -16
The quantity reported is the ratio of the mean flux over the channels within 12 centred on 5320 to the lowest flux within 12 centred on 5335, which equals 1.22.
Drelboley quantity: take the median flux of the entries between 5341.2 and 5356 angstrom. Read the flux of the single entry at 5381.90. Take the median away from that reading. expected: -0.8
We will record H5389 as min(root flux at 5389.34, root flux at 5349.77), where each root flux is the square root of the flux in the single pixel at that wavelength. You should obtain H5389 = 5.11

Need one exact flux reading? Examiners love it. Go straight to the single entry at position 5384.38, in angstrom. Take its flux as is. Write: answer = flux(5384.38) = 29.1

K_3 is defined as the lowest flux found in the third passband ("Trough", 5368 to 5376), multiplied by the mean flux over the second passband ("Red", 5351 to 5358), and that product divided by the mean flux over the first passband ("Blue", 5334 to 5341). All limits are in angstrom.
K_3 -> 22.9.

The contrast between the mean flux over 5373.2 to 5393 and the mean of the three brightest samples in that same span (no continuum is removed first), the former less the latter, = -1.4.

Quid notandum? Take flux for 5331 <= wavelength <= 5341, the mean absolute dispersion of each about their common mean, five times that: 8.1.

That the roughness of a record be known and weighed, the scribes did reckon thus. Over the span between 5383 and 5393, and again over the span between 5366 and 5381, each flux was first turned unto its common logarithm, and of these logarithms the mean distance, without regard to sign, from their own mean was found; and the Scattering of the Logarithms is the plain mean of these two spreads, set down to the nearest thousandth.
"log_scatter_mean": 0.022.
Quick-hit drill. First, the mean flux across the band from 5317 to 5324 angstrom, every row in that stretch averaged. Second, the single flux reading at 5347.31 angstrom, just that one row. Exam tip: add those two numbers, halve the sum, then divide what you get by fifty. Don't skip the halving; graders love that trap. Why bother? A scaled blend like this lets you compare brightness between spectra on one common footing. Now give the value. 0.503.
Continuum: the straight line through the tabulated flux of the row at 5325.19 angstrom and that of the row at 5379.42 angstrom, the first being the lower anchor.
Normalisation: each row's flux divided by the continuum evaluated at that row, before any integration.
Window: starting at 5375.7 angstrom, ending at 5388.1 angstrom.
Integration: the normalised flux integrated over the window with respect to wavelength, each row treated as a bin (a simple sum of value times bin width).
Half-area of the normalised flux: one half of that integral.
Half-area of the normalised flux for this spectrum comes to 6.17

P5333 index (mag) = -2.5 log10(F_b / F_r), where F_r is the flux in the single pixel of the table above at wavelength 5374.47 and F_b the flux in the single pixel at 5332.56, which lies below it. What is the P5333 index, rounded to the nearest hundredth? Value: 0.19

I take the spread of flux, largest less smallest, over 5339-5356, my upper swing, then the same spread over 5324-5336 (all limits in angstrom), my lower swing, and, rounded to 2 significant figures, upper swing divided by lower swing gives 1.5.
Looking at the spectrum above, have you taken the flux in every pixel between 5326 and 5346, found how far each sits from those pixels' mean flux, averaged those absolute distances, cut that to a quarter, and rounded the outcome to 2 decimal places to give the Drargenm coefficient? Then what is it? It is 0.49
